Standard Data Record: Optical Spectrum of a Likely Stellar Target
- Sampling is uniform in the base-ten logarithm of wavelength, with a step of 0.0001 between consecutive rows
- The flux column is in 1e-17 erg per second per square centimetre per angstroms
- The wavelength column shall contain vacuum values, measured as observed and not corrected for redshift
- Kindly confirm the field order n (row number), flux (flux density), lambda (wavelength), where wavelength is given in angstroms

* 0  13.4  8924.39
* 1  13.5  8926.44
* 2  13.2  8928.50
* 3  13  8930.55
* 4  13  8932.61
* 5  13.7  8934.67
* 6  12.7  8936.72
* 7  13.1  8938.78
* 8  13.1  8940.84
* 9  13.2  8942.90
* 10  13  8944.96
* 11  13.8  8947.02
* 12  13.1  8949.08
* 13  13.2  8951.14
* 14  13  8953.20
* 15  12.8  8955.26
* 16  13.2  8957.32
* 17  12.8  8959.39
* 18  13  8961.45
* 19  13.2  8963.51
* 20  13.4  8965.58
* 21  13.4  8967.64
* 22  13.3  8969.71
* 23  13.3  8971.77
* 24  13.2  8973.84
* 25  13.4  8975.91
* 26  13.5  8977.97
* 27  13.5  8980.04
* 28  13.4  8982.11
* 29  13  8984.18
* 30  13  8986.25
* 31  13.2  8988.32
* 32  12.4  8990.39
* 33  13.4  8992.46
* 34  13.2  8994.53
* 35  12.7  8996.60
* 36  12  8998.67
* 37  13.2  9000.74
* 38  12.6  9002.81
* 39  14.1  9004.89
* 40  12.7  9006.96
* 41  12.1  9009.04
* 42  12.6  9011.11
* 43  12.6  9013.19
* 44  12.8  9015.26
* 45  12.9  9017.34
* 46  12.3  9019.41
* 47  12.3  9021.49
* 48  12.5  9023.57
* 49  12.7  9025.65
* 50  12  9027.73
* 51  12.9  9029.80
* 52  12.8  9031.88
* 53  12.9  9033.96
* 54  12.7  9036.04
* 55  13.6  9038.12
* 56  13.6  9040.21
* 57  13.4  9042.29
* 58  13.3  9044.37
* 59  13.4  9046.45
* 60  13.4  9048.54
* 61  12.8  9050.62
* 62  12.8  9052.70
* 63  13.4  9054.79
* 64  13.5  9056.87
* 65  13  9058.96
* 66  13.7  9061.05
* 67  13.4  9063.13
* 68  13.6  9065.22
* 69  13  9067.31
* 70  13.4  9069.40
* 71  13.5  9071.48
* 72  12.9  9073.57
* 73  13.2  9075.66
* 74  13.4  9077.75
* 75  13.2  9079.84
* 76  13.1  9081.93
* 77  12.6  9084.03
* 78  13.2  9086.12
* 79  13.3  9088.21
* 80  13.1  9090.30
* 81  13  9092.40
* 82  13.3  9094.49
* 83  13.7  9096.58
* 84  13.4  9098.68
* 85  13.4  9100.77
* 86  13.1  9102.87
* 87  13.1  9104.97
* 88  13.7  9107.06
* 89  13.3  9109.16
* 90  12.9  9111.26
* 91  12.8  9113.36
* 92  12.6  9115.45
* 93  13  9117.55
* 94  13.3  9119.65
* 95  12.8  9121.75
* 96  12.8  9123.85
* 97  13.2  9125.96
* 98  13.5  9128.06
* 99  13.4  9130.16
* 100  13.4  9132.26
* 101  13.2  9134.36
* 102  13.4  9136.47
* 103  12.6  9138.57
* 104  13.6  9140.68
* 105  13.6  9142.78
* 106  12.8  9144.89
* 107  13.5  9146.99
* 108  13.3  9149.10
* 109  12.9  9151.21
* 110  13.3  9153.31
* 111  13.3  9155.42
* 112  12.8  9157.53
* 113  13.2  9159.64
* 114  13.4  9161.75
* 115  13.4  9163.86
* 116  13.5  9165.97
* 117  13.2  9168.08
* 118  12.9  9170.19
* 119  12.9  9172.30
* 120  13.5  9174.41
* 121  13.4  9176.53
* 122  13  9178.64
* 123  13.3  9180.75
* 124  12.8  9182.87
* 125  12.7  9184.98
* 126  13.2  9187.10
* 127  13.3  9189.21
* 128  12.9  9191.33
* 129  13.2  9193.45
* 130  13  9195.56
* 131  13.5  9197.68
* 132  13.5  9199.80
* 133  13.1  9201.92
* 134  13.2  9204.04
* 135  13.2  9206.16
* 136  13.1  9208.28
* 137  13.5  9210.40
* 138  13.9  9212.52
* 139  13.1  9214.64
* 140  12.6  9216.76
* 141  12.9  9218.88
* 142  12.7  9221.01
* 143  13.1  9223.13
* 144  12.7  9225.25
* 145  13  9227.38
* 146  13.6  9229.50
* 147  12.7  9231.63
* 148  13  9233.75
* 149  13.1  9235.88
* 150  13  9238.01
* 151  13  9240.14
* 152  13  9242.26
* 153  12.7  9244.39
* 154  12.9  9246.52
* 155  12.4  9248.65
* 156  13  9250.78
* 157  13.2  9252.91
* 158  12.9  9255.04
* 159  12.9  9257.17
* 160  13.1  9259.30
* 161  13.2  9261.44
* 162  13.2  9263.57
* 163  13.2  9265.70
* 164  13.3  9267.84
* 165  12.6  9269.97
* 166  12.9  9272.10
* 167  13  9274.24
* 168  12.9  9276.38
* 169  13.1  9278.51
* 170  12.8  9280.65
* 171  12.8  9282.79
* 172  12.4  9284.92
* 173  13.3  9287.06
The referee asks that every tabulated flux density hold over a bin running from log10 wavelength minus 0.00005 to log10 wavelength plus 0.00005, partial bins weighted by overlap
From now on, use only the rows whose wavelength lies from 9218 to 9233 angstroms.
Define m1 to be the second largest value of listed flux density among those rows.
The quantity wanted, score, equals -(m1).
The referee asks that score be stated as -13.1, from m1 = 13.1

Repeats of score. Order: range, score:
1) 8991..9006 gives -13.4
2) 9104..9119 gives -13.3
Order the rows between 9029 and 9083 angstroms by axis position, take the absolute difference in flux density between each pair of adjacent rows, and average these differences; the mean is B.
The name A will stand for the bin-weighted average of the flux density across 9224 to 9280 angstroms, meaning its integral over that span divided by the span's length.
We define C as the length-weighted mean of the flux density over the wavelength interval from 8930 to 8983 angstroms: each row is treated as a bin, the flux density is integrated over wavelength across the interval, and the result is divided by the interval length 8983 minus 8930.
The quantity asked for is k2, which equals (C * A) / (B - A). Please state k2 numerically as -13.5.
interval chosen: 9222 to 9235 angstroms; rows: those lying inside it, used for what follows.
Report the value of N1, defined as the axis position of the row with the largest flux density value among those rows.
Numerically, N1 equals 9229.50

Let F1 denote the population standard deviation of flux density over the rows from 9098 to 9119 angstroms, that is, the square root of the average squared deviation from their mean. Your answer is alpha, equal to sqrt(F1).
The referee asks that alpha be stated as 0.56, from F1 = 0.310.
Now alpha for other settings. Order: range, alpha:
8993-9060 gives 0.70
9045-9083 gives 0.51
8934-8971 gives 0.53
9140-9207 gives 0.51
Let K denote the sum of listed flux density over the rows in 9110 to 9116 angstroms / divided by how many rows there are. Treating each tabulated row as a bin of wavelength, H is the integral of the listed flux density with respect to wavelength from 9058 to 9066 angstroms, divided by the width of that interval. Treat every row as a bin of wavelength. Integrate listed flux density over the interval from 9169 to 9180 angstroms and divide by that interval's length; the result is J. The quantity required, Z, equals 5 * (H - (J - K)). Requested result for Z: 65.2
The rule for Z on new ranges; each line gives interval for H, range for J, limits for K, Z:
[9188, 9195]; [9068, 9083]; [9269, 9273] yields 63.3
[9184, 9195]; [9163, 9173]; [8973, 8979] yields 66.2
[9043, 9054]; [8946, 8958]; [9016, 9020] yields 62.8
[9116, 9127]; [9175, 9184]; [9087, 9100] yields 65.8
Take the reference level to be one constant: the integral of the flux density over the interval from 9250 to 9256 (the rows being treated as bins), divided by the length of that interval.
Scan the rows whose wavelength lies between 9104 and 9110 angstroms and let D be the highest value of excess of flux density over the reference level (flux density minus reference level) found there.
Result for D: 0.66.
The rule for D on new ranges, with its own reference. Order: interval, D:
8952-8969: 0.36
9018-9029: -0.34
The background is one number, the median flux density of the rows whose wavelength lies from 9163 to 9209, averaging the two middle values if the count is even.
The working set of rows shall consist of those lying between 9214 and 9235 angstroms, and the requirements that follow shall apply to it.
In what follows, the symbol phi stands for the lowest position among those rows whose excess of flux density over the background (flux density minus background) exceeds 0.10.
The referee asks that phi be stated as 9229.50 angstroms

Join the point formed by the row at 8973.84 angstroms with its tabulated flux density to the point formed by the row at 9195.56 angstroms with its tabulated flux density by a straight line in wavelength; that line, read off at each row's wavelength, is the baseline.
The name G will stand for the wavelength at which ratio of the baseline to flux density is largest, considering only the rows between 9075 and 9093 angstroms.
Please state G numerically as 9084.03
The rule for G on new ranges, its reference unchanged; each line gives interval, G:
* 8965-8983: 8973.84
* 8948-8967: 8955.26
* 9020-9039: 9027.73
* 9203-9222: 9216.76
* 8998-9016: 8998.67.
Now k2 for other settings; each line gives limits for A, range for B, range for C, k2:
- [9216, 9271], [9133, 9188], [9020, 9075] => -13.5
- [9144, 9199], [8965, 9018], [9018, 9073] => -13.5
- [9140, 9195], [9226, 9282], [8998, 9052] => -13.1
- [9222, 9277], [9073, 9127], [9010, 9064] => -13.3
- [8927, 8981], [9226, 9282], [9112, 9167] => -13.4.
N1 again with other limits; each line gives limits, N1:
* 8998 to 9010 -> 9004.89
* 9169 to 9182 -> 9174.41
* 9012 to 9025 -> 9017.34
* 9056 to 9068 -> 9061.05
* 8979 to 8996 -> 8980.04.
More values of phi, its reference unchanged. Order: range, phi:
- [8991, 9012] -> 8992.46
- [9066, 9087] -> 9069.40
